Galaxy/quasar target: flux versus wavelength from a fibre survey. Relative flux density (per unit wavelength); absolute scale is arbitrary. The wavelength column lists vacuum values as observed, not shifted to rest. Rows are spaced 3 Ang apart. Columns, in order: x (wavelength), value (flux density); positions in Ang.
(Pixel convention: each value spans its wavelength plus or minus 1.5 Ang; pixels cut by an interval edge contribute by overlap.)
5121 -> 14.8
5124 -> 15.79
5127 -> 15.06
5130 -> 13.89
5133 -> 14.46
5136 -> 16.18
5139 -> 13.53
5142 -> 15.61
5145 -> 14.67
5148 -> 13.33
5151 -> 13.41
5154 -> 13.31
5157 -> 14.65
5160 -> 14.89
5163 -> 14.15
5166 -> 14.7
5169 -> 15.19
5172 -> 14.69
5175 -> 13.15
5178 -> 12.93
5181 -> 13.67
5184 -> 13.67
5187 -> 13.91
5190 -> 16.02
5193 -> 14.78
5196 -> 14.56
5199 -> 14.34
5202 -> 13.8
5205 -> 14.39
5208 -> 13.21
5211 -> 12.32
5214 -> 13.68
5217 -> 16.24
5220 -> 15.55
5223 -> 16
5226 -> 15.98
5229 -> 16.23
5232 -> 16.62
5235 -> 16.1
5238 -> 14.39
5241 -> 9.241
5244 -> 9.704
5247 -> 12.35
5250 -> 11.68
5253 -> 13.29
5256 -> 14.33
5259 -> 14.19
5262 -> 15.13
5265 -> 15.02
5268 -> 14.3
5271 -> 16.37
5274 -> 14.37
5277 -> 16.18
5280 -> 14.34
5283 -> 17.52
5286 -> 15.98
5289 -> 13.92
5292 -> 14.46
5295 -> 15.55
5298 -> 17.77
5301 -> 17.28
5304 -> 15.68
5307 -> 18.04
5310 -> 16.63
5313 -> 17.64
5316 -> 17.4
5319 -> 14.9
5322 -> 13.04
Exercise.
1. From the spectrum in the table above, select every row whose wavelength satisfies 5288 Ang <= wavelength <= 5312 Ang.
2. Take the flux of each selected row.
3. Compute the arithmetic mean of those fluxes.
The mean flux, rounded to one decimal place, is 16.2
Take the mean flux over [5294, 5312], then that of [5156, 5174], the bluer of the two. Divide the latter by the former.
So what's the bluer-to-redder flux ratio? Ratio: 0.87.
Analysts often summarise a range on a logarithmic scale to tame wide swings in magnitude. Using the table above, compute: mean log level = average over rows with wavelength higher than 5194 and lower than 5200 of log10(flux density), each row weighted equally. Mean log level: 1.16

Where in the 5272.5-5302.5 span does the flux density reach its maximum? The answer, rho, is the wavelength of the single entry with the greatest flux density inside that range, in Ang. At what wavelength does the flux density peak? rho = 5298 Ang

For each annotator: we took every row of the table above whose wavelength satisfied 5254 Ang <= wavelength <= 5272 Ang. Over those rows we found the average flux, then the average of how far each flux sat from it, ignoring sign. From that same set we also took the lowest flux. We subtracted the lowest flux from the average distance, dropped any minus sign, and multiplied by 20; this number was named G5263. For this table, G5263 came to 271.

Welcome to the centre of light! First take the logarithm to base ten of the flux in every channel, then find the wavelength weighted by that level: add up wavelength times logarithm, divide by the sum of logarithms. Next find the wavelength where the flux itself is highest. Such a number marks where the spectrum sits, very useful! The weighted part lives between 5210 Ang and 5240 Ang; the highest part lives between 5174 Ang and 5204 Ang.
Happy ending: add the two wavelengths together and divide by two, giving 5207.3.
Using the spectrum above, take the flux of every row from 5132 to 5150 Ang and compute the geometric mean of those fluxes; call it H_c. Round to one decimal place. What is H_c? 14.6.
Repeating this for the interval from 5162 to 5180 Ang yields 14.1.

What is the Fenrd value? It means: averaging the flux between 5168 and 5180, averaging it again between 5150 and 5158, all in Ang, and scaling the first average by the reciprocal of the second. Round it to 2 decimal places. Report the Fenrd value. 1.01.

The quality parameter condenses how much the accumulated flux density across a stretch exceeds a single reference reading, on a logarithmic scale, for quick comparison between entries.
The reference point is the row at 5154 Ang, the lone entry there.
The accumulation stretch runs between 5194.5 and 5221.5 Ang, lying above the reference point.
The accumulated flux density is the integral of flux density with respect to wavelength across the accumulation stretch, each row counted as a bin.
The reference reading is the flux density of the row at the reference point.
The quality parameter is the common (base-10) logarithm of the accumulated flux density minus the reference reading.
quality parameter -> 2.57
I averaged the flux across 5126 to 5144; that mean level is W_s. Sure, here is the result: 14.8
